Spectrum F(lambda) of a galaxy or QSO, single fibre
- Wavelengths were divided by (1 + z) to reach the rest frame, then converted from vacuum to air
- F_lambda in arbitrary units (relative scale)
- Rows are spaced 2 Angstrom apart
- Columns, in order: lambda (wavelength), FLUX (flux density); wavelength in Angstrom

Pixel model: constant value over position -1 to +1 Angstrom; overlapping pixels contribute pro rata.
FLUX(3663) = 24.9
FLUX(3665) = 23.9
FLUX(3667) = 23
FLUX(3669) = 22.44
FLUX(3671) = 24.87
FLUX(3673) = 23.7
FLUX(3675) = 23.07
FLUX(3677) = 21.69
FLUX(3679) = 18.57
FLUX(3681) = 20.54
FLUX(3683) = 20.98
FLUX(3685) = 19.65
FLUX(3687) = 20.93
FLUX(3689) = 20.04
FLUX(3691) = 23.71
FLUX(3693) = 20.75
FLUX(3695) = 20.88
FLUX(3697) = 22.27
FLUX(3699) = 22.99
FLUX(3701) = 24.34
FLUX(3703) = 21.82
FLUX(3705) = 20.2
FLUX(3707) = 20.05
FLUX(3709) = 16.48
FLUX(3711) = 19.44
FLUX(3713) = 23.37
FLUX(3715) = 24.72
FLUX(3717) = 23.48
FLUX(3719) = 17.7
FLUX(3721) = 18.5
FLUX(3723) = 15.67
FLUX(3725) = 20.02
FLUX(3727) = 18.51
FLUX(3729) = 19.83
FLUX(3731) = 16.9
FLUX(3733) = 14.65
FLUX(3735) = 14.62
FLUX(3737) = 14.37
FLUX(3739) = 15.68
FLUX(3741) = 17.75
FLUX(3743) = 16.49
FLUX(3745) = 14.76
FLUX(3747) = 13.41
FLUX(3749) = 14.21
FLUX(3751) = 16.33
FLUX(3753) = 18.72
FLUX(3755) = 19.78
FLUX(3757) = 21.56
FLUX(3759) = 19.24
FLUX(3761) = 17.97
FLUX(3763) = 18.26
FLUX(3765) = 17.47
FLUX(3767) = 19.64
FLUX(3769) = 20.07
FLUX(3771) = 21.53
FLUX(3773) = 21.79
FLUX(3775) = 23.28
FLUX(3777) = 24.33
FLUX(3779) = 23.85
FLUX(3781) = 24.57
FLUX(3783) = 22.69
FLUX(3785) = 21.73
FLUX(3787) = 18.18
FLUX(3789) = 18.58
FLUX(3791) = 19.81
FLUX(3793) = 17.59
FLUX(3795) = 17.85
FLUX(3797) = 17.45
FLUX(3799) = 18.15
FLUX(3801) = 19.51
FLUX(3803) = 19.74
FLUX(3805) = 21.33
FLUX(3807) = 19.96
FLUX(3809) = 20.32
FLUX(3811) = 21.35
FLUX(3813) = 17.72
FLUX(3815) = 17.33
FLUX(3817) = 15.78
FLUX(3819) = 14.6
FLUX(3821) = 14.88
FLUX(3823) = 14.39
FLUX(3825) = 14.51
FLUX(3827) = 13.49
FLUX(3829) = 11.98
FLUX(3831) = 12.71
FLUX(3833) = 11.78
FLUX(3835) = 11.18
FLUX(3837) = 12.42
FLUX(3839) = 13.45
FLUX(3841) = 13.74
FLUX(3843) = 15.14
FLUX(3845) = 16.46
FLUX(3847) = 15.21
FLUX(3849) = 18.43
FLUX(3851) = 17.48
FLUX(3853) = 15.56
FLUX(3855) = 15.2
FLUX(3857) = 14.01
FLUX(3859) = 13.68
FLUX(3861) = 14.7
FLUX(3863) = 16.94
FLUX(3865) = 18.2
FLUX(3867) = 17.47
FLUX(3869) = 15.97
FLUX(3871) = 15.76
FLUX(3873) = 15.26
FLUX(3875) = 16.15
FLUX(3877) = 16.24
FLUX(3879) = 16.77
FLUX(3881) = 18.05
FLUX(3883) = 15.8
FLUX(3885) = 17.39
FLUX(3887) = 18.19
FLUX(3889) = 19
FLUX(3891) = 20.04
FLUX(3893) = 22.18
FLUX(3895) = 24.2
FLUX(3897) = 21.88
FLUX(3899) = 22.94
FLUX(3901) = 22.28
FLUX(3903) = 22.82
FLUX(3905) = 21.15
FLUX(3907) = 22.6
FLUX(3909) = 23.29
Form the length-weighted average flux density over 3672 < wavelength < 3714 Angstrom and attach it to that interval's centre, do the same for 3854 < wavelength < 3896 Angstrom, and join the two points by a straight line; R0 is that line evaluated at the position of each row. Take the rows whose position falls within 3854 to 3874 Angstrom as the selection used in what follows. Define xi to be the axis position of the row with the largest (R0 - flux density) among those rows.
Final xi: 3859 Angstrom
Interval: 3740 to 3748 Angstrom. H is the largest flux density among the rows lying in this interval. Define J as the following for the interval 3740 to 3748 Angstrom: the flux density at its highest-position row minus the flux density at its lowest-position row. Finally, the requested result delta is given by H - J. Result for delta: 22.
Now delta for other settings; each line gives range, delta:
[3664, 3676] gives 26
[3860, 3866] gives 15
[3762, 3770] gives 18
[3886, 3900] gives 19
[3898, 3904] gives 23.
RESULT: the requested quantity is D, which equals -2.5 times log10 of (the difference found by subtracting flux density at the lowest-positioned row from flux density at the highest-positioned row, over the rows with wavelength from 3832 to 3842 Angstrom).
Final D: -0.7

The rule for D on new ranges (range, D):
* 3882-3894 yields -2.0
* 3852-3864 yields -0.3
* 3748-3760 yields -1.8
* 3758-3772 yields -0.9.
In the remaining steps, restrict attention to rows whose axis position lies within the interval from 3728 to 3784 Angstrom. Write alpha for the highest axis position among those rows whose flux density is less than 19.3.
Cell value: 3765 Angstrom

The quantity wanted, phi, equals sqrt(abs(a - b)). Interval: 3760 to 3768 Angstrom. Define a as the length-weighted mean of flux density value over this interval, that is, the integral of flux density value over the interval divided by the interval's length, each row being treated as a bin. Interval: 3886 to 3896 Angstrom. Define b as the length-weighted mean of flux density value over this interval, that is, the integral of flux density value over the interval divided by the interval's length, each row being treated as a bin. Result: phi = 1.5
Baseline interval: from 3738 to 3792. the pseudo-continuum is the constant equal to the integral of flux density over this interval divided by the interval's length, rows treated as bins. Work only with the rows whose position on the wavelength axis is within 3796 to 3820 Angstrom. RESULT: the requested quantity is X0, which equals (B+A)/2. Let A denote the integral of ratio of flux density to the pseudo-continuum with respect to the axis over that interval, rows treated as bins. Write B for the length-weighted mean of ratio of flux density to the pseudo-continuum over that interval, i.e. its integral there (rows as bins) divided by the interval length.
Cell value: 12.0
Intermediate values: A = 23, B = 0.96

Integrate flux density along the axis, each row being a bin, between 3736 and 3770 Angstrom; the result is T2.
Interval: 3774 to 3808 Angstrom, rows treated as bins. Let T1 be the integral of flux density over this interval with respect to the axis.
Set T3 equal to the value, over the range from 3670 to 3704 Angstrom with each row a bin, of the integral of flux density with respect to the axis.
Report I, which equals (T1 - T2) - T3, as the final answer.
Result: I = -636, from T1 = 697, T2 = 591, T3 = 742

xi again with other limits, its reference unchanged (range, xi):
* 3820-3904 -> 3835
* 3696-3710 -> 3709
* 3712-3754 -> 3747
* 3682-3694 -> 3685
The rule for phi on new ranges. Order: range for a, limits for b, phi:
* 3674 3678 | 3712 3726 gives 1.4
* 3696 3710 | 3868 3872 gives 2.3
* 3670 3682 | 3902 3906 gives 0.3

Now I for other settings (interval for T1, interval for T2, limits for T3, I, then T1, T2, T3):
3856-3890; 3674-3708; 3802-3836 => -712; 559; 725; 546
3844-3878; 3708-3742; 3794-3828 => -675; 545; 623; 597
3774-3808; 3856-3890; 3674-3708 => -587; 697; 559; 725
